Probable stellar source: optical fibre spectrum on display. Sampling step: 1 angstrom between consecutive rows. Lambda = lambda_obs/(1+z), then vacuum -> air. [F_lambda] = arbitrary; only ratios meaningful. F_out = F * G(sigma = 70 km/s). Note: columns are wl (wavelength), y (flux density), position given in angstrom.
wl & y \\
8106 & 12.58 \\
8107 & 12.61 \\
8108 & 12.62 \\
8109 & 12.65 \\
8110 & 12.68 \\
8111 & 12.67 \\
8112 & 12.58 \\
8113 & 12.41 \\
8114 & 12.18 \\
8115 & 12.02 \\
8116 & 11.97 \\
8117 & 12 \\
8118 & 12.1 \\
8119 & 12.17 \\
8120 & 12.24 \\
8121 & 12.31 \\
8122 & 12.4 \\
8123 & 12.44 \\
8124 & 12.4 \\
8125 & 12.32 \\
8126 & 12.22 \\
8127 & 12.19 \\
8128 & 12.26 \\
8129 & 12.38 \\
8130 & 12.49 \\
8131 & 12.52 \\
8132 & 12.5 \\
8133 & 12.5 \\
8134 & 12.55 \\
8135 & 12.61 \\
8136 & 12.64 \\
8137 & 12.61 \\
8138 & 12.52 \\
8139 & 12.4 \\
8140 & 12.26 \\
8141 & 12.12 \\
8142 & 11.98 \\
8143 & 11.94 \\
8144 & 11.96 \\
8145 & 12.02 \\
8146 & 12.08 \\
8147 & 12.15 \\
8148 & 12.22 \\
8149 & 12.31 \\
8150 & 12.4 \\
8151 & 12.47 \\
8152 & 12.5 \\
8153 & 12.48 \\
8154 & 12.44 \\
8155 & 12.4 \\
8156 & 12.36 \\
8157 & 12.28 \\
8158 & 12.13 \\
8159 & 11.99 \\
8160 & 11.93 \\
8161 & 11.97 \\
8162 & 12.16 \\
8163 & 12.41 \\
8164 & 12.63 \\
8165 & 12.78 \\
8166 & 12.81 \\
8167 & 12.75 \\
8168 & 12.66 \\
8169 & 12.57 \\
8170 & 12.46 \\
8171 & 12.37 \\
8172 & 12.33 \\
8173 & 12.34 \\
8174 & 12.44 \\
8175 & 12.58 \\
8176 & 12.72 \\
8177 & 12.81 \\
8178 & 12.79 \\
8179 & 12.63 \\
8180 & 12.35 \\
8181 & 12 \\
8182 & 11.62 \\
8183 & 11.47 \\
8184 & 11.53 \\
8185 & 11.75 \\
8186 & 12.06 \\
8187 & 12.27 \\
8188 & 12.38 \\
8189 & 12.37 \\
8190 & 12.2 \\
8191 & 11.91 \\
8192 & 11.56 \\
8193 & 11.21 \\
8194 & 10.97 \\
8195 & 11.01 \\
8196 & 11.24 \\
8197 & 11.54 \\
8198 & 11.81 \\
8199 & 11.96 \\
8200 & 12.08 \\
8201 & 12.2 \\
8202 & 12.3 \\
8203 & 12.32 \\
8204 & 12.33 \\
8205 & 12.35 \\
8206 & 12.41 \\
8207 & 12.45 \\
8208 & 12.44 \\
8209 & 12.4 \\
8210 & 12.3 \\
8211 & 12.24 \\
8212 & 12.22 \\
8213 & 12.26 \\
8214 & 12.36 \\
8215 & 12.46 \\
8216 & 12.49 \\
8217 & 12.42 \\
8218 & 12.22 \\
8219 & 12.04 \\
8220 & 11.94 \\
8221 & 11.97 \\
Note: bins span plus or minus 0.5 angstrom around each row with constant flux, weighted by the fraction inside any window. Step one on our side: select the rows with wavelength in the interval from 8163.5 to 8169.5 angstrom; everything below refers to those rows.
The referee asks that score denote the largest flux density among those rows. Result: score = 12.81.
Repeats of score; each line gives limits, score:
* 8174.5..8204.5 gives 12.81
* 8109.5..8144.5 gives 12.68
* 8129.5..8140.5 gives 12.64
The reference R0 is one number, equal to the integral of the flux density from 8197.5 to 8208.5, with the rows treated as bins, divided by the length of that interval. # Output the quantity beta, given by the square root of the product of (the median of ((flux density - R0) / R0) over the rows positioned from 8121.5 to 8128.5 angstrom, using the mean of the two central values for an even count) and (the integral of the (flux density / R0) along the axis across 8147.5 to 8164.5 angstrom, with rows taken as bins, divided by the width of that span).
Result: 0.081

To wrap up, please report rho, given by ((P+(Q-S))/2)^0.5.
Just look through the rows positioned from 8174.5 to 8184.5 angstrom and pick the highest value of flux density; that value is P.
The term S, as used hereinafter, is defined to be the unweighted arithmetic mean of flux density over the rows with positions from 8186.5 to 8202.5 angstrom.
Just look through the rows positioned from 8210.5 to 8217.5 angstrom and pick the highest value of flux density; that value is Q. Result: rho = 2.60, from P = 12.81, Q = 12.49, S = 11.8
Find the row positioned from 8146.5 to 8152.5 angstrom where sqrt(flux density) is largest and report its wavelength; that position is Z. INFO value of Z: 8152 angstrom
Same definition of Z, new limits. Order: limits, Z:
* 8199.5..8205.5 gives 8205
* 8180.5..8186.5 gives 8186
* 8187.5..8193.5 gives 8188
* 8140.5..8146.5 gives 8141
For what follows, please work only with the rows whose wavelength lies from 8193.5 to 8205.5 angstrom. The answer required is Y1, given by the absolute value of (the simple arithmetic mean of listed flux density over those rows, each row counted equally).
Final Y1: 11.8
